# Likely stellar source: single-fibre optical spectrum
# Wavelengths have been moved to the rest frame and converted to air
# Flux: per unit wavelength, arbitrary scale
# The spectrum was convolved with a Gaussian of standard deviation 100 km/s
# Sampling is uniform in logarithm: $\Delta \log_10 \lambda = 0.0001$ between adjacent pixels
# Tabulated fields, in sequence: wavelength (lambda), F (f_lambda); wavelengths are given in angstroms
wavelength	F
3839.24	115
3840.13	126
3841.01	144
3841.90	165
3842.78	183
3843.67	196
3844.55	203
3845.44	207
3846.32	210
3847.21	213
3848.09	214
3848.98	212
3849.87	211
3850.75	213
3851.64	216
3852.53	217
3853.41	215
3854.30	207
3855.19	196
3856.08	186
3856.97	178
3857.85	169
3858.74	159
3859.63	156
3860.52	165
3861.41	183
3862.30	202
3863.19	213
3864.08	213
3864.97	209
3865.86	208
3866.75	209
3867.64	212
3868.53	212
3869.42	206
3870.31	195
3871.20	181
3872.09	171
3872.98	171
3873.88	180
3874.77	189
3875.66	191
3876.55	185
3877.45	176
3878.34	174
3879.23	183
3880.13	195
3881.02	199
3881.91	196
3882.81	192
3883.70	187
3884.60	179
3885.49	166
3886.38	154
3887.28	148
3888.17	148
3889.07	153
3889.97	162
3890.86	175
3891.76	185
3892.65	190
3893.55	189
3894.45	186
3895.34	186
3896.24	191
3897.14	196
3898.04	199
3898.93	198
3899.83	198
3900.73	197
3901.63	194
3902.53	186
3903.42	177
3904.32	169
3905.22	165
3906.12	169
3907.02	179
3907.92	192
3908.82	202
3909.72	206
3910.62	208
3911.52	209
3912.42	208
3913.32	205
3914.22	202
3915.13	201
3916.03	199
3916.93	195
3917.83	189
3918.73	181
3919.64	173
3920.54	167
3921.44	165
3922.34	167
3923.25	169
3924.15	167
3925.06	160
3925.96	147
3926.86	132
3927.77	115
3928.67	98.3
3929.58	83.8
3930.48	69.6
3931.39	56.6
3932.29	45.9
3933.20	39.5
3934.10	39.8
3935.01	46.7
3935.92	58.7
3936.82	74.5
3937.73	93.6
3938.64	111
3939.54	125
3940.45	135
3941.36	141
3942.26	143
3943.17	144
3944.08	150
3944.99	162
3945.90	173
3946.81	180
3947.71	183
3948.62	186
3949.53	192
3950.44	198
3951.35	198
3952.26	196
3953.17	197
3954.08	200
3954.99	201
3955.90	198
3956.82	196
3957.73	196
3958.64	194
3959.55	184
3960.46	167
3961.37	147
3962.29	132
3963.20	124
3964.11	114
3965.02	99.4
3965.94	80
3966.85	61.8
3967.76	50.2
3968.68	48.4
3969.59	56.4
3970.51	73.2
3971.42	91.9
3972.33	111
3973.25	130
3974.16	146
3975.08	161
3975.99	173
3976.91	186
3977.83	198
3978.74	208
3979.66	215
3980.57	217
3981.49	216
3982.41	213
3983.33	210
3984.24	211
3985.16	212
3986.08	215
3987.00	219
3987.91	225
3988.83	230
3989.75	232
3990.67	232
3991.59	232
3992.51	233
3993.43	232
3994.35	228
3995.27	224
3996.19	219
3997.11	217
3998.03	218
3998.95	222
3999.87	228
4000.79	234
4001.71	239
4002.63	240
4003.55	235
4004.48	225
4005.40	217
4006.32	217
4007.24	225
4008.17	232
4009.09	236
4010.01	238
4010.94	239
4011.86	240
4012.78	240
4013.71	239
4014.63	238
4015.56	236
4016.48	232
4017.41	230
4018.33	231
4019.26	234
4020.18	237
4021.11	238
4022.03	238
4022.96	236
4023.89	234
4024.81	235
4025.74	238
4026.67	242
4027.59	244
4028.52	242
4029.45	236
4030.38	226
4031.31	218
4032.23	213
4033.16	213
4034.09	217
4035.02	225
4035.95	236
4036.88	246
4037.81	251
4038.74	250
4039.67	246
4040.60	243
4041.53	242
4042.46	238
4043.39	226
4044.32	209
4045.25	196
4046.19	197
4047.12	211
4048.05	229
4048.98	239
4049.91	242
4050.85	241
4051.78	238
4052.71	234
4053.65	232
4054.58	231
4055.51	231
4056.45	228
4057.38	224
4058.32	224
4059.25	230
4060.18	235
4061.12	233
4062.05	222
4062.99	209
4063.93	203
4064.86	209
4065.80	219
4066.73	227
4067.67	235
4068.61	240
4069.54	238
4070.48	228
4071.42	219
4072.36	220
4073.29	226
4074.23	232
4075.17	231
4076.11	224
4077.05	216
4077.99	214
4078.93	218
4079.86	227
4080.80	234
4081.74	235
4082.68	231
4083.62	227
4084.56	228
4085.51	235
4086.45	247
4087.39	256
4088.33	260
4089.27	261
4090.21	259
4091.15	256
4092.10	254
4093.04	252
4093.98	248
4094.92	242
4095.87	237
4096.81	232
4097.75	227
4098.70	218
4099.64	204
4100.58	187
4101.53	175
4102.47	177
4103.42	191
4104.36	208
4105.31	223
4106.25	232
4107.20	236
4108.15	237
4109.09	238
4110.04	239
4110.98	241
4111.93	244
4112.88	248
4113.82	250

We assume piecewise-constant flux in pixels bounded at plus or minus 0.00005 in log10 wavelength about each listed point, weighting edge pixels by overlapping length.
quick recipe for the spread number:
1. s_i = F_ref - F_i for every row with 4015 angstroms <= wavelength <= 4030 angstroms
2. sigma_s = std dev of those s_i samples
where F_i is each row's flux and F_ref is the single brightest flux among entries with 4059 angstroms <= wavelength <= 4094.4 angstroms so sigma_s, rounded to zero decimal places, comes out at 4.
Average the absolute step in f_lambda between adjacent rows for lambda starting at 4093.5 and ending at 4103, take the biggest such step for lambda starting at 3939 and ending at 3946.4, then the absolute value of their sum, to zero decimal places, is 20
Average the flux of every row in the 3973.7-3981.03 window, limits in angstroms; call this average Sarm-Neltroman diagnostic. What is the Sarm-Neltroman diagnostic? 188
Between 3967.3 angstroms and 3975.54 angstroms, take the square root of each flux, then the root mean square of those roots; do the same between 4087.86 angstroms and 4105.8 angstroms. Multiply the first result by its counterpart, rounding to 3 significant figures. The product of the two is 148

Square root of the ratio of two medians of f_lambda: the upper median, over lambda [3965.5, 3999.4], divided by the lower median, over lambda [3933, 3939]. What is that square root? 1.90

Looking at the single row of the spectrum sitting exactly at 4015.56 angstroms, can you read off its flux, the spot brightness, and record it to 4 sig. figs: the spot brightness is 236.0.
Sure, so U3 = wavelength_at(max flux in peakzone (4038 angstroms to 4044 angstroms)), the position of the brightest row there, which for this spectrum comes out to 4038.74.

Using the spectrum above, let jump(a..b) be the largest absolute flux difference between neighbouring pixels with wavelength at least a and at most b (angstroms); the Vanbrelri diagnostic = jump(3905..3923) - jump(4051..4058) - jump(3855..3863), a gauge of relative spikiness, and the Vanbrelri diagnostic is -10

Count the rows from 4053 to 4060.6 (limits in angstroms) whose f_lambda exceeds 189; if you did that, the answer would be 8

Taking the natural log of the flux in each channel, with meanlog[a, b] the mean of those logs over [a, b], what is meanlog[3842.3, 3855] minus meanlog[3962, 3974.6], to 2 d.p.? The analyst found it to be 0.86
